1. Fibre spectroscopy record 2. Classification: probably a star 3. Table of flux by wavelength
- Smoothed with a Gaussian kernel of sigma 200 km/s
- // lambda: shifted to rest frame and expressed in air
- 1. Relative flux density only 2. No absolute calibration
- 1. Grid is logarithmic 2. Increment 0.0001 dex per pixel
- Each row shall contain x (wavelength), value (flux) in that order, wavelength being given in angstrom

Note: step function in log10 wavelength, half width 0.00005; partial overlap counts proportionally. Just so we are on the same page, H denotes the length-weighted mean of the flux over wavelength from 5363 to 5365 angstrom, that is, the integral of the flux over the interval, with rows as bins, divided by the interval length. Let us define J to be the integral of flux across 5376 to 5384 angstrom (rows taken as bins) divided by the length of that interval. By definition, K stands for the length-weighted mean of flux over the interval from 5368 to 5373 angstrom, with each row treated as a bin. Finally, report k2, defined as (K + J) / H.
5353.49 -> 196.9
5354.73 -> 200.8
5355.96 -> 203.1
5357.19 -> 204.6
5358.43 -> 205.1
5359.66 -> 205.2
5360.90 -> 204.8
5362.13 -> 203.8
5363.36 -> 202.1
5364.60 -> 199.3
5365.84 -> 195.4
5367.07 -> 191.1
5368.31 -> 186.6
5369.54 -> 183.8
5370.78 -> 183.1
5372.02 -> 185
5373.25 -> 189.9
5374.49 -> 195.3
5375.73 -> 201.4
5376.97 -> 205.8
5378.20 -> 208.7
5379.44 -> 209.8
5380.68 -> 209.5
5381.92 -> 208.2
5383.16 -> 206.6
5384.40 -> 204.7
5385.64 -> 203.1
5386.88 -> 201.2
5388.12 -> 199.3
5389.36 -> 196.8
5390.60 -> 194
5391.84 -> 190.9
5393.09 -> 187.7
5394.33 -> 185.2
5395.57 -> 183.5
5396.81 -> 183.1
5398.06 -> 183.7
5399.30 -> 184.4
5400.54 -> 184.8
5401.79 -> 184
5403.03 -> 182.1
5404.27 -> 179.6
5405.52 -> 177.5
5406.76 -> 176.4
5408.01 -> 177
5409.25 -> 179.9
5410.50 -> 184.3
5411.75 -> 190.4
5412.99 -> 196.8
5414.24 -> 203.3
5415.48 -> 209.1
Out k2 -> 1.96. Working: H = 200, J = 208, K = 185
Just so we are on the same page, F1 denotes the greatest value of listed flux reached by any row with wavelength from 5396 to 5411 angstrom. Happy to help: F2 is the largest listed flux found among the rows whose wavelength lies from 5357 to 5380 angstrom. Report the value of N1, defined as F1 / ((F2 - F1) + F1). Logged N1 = 0.88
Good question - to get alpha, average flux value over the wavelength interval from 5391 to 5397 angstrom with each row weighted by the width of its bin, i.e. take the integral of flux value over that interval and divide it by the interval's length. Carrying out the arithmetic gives 187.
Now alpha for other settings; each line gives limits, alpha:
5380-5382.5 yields 209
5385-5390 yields 200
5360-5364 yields 204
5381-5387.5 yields 205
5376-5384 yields 208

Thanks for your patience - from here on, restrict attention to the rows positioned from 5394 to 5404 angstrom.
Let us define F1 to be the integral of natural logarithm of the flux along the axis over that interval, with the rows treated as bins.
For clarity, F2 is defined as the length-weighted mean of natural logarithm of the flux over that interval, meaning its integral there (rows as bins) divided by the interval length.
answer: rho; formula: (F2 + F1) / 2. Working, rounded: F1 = 52.2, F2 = 5.22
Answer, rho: 28.7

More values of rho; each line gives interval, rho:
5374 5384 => 29.3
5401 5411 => 28.6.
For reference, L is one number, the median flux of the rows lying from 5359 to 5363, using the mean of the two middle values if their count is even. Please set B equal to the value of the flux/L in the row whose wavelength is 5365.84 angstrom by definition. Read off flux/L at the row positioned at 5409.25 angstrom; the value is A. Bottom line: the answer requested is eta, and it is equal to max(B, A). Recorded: 0.95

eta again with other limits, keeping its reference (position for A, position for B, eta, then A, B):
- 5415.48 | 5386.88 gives 1.02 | 1.02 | 0.98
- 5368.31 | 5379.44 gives 1.02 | 0.91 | 1.02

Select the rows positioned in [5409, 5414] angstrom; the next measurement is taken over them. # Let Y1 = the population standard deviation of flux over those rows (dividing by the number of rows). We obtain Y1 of 6.4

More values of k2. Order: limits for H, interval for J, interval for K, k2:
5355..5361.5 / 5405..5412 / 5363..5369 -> 1.83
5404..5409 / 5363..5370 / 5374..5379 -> 2.23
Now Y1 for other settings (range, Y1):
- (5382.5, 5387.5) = 2.0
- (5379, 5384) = 1.3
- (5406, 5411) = 3.1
